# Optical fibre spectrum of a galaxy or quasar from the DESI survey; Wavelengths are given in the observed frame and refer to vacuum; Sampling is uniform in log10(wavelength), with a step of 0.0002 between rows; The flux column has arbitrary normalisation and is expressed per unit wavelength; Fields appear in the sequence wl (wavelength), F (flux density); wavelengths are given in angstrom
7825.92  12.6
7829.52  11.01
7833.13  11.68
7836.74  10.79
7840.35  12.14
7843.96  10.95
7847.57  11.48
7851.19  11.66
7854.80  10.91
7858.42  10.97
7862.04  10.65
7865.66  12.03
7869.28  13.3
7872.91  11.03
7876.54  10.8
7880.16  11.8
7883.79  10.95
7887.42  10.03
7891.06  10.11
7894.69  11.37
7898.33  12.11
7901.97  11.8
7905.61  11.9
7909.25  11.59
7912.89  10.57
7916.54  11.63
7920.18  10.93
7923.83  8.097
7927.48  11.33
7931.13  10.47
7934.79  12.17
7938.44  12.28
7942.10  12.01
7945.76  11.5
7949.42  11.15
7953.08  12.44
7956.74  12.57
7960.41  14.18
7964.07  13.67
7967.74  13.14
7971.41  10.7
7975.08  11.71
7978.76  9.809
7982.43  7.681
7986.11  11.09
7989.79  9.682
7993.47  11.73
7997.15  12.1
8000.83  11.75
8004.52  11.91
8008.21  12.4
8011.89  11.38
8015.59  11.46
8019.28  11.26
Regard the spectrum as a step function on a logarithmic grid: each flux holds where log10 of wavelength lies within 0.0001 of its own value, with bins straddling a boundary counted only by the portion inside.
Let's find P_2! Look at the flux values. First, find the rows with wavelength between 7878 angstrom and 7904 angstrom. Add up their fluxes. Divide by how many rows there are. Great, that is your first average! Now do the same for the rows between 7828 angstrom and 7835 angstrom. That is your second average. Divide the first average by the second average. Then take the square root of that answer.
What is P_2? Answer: 0.99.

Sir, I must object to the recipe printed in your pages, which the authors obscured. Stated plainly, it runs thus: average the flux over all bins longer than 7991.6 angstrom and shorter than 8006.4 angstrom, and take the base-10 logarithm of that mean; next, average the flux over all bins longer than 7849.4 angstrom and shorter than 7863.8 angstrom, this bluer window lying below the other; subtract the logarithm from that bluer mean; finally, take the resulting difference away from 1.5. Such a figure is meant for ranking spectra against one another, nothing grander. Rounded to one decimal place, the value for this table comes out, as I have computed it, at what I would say -8.5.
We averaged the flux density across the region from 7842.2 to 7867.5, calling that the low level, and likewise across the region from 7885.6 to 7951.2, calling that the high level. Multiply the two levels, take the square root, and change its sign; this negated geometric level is -11.2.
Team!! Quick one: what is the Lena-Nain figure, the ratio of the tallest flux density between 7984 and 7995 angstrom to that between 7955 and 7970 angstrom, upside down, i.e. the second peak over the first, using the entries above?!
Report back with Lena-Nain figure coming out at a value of 1.21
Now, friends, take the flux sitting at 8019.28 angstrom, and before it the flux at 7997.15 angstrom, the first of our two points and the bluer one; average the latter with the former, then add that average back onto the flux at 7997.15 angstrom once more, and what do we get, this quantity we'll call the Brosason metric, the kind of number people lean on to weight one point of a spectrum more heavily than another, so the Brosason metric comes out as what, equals 23.8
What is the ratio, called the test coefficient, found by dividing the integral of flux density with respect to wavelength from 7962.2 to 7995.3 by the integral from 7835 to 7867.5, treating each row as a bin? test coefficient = 0.99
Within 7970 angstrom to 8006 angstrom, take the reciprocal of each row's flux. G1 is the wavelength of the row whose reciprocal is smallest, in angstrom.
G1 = 7997.15 angstrom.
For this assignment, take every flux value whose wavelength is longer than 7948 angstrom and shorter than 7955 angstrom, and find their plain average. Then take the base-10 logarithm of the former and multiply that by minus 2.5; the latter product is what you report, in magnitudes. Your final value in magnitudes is -2.68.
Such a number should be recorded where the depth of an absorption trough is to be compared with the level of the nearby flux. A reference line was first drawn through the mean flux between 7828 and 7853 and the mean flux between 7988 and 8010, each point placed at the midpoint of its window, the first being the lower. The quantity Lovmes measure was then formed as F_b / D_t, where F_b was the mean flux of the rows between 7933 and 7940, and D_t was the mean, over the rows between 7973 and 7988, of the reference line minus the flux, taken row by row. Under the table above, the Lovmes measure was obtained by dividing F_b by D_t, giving 8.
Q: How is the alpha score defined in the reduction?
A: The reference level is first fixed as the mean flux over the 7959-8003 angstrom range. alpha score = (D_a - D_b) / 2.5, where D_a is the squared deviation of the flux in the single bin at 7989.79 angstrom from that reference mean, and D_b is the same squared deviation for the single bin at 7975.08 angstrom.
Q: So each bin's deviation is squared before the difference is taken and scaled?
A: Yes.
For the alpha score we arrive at 1.2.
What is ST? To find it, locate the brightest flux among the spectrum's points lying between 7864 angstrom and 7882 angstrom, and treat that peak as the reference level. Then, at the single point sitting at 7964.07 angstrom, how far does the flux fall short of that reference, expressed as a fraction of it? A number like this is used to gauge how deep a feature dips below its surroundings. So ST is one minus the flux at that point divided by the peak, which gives -0.03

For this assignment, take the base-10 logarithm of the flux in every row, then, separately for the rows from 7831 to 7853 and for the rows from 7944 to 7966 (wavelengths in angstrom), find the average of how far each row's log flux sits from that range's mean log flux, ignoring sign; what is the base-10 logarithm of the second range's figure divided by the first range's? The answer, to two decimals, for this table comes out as 0.32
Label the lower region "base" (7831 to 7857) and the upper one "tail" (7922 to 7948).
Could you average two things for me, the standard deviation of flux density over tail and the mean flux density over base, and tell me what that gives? 6.4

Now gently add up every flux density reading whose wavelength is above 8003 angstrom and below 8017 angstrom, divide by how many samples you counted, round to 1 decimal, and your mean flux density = 11.8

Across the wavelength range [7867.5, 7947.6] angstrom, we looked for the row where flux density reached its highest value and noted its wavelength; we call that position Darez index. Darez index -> 7869.28 angstrom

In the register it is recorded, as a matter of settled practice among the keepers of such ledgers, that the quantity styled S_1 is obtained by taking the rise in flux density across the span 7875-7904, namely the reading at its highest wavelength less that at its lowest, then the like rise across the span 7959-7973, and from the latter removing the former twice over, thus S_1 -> -5.5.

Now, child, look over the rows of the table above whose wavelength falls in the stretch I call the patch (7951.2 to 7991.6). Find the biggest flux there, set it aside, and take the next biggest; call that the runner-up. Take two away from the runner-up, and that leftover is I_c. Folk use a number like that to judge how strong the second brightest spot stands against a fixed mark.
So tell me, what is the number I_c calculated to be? 11.7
